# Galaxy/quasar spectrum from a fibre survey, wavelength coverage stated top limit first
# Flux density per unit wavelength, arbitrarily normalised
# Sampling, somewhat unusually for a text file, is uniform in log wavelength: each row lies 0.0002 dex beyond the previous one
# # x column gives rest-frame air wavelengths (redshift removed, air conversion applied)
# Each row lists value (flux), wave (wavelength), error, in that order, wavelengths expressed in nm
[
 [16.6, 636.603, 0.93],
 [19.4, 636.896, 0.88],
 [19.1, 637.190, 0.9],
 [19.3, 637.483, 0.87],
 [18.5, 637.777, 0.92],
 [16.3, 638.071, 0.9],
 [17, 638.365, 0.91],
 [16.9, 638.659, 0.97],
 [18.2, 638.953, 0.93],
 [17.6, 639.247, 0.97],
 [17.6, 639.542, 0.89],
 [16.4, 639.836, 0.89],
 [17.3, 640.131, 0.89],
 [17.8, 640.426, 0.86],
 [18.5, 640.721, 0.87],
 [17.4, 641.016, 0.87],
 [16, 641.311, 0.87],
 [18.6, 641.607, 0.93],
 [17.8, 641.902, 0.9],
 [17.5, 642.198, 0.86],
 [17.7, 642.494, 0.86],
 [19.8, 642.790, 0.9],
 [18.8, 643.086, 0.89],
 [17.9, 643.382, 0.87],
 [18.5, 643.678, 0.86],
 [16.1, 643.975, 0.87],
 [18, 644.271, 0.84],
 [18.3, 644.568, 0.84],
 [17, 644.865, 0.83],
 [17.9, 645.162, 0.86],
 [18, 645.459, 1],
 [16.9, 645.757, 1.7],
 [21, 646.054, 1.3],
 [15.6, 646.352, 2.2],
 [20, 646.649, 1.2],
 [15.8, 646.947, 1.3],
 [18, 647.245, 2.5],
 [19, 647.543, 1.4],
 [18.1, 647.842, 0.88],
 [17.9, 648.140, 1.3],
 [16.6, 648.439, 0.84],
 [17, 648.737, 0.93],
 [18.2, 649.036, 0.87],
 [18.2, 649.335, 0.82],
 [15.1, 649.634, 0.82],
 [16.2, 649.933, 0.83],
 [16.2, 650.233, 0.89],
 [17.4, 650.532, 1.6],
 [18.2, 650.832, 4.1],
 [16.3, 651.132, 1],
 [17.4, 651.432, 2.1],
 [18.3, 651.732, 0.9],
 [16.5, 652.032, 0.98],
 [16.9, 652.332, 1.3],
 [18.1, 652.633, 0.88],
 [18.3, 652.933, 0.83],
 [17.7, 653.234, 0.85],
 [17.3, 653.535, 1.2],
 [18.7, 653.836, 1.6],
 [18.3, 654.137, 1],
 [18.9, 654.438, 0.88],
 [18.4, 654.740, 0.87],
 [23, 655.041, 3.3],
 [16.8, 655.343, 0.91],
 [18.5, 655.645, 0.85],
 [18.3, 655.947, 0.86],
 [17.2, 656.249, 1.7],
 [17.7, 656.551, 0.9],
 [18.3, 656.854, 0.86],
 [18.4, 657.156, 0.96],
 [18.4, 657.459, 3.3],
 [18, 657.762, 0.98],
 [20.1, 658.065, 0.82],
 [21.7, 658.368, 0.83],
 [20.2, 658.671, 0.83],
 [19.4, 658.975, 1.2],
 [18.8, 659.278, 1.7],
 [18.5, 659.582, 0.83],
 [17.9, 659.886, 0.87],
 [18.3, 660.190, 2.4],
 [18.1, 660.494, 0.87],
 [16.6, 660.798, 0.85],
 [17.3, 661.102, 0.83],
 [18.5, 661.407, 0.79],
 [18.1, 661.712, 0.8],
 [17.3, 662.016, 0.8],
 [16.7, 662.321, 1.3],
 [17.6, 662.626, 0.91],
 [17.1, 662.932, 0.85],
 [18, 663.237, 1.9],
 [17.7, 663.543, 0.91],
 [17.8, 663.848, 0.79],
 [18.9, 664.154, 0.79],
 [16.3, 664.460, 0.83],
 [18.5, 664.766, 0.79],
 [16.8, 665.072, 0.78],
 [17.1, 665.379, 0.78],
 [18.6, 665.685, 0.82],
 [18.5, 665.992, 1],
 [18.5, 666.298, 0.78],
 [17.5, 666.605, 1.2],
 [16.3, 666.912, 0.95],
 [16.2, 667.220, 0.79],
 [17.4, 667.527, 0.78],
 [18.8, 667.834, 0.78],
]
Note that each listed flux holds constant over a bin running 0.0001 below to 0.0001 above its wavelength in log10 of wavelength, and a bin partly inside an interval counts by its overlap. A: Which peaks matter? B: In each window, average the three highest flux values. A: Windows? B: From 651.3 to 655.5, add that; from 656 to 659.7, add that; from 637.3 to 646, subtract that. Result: 21.6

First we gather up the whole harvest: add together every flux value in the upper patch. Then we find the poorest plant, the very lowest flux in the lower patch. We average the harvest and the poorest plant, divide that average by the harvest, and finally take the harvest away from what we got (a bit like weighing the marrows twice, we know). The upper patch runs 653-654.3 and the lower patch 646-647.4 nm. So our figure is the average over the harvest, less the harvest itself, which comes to -71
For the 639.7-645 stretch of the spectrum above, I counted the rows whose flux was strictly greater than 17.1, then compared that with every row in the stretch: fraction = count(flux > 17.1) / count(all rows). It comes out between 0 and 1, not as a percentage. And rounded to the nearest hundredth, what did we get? 0.78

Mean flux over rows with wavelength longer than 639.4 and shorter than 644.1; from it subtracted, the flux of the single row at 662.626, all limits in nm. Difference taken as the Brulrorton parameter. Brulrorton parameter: 0.1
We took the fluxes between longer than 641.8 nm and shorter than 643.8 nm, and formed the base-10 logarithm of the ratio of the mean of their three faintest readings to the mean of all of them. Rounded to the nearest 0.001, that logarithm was -0.015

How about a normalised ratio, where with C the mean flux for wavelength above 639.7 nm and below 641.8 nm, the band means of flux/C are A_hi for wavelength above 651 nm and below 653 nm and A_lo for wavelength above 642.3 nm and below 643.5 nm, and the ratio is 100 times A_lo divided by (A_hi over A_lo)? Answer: 113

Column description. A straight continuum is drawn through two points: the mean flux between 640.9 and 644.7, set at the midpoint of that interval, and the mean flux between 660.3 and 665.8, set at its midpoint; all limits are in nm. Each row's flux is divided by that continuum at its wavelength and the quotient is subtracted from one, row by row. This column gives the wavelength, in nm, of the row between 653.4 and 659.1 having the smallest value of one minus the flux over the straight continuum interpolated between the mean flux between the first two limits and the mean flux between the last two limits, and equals 655.041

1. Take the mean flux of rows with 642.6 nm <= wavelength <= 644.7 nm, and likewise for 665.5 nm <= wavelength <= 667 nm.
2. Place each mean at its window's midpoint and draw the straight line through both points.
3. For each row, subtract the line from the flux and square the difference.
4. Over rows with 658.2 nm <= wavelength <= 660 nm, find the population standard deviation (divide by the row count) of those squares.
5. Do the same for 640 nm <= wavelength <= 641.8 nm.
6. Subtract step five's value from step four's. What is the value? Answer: 3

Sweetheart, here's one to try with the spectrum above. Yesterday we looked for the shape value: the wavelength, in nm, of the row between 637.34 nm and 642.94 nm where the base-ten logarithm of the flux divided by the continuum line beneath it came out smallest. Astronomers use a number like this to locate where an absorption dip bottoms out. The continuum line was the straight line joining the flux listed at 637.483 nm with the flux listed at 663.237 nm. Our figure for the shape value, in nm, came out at 641.311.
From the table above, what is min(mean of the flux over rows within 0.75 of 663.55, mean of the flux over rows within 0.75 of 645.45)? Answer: 17.9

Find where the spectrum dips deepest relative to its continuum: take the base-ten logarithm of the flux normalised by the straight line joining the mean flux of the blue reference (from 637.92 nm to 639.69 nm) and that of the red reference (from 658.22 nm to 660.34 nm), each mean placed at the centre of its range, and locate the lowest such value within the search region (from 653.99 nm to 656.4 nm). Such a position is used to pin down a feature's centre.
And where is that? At 655.343 nm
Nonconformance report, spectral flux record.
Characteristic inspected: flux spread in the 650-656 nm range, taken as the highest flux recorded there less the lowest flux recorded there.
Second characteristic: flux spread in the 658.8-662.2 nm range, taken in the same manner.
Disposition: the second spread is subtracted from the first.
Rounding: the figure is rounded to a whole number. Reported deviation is 4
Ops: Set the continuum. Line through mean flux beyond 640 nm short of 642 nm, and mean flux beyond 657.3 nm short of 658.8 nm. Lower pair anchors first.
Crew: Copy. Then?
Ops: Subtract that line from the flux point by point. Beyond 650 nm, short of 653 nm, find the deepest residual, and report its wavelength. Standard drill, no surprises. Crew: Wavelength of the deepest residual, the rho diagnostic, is 651.132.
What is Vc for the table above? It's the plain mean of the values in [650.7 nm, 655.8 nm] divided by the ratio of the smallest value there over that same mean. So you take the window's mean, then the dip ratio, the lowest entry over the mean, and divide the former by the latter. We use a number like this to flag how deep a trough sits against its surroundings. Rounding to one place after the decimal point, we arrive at 20.1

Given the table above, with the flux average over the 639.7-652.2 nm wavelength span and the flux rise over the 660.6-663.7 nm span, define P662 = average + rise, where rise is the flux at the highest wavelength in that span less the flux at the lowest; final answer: 18.7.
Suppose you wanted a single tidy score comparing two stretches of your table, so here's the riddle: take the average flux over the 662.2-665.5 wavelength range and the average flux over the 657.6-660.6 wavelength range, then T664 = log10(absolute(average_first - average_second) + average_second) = 1.32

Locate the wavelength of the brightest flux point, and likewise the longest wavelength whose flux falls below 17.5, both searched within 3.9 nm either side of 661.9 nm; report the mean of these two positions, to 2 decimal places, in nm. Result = 661.87 nm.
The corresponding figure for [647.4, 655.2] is 654.29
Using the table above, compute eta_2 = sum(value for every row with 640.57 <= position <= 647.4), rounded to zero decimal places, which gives 411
